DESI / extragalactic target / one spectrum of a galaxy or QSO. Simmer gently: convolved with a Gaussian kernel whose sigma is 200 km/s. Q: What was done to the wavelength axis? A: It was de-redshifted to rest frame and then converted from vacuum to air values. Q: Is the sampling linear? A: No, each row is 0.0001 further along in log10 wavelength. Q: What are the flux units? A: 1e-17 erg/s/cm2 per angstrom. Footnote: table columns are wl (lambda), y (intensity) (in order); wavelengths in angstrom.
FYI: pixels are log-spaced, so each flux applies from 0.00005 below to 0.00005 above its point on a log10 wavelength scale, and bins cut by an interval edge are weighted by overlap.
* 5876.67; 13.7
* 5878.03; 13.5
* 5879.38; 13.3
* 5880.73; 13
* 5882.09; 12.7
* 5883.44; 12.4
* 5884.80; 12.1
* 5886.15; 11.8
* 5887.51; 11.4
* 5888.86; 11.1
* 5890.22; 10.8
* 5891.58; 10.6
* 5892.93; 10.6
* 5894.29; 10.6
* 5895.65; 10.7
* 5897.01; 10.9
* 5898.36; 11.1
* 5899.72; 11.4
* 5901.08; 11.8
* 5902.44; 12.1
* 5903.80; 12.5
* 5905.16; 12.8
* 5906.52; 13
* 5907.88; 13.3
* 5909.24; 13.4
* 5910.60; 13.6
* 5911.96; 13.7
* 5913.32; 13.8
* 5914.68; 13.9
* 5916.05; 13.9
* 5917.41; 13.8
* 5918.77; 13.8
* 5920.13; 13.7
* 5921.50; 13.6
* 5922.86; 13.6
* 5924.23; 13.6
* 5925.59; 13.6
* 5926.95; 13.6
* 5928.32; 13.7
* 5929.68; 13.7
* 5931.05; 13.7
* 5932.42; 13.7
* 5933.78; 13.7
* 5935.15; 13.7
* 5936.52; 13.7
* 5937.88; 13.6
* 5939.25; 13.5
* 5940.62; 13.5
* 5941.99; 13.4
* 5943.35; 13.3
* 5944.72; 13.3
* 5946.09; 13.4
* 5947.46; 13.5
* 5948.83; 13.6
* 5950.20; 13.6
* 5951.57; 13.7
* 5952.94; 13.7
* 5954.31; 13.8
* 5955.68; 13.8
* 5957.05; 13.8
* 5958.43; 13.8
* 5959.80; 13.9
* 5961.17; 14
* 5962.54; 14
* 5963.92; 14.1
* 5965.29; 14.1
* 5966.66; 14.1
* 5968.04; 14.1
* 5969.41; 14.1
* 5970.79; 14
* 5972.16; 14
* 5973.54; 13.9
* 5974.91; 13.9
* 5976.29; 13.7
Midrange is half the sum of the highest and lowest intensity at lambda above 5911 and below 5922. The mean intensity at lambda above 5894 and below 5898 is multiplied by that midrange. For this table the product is 148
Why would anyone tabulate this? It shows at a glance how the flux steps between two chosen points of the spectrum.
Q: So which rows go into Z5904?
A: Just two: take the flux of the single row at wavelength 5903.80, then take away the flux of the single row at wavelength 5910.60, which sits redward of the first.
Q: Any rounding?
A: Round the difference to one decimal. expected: -1.1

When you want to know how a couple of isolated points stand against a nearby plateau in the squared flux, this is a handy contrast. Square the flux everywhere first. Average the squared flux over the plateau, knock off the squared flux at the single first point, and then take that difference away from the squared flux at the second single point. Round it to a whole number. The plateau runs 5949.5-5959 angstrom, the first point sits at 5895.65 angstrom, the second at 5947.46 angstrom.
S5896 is 108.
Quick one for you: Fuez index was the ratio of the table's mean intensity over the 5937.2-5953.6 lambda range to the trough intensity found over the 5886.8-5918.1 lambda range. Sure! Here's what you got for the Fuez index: 1.27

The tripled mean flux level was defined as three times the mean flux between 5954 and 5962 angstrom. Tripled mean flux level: 41.6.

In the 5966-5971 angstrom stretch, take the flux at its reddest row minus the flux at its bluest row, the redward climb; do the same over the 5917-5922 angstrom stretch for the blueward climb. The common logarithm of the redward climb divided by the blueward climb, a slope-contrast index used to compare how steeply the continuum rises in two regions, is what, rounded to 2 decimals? -0.30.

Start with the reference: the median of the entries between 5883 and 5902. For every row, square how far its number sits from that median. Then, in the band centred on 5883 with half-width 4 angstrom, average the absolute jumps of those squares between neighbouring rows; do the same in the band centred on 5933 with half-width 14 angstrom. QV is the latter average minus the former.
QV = -0.69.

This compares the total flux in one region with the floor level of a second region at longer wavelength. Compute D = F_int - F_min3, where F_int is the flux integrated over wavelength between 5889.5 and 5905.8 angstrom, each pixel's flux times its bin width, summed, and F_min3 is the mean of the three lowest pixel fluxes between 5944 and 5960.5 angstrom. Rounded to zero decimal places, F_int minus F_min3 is 171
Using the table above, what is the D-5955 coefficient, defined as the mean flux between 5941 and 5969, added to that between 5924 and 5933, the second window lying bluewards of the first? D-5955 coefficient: 27.4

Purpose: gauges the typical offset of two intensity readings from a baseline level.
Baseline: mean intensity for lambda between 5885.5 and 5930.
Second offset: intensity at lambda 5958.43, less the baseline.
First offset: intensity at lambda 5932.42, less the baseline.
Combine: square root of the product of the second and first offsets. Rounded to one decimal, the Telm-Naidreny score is 1.2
